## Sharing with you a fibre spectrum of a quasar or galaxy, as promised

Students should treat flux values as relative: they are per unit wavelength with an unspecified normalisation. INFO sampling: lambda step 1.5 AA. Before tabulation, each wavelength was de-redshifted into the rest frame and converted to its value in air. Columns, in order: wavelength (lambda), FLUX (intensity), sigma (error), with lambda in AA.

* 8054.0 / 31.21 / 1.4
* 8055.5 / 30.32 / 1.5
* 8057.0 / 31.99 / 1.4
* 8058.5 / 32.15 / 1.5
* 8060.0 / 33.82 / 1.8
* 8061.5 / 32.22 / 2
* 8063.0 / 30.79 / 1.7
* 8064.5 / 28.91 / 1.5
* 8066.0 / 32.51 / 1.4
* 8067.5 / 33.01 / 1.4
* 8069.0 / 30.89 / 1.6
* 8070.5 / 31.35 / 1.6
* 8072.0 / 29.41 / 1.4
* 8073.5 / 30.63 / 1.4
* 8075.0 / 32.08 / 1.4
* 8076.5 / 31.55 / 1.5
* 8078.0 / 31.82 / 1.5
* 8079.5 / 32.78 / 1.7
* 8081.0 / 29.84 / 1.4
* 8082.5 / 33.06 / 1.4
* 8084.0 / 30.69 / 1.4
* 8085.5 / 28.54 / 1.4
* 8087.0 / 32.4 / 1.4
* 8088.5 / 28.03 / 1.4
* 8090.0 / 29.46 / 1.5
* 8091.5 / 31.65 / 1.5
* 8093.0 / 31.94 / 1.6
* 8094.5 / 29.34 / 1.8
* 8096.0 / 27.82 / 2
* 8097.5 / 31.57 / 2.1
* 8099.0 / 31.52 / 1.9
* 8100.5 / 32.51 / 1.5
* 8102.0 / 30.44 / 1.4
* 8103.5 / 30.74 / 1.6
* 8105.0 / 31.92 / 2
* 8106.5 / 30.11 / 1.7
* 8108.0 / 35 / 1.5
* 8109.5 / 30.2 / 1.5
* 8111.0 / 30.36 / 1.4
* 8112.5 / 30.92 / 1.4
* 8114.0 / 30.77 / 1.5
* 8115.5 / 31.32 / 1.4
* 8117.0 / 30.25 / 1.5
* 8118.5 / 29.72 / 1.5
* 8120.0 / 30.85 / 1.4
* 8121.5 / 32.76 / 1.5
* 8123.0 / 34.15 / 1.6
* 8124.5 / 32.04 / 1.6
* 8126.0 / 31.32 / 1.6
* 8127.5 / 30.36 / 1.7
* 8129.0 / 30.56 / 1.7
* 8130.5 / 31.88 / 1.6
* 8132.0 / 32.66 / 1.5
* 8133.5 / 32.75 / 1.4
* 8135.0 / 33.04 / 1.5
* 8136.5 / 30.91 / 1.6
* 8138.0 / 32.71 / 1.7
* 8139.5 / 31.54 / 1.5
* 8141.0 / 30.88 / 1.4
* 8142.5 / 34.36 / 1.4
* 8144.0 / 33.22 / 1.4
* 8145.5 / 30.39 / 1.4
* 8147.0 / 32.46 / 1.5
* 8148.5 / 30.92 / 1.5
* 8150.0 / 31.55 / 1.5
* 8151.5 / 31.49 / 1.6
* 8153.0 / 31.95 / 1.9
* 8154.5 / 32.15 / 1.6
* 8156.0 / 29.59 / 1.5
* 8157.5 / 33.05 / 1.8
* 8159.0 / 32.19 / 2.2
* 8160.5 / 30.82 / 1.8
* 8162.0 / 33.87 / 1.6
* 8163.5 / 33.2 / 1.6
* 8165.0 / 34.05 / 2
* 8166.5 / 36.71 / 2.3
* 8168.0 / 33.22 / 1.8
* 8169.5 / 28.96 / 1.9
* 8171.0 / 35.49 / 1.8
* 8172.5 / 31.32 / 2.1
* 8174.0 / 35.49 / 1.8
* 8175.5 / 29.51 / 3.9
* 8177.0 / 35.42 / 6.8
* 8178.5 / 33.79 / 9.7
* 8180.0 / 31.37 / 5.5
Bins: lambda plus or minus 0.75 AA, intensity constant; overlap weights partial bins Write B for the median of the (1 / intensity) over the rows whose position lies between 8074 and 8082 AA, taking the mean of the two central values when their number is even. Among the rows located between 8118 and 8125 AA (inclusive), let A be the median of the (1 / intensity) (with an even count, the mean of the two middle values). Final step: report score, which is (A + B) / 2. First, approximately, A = 0.0312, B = 0.0314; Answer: 0.0313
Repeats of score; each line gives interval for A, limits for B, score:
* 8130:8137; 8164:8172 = 0.0300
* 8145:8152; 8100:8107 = 0.0321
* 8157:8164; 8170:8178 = 0.0292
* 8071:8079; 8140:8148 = 0.0313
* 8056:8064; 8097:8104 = 0.0314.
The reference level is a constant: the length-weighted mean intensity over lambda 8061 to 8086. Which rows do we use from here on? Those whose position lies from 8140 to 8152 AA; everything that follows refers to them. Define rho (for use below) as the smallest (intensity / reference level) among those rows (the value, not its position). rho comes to 0.97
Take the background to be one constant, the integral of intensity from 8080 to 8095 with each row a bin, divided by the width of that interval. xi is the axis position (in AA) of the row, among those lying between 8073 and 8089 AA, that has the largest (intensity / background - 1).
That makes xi 8082.5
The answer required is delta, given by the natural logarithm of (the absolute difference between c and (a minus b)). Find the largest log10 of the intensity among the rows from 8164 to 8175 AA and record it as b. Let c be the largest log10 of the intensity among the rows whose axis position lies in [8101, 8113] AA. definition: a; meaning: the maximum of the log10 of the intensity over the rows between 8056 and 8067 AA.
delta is 0.457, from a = 1.53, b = 1.56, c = 1.544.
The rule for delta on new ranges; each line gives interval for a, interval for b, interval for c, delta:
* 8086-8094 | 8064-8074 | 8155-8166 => 0.432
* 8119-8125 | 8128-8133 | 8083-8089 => 0.400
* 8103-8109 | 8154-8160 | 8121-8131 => 0.411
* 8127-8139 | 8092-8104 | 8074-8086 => 0.414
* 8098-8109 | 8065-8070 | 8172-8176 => 0.422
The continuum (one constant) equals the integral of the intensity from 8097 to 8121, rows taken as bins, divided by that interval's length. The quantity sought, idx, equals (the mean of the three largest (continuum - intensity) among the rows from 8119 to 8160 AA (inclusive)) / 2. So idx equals 0.5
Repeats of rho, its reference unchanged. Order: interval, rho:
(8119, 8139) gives 0.97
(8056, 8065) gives 0.93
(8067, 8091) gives 0.90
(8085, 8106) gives 0.89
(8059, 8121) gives 0.89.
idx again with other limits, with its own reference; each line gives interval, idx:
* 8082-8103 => 1.5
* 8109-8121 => 0.5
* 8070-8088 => 0.9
